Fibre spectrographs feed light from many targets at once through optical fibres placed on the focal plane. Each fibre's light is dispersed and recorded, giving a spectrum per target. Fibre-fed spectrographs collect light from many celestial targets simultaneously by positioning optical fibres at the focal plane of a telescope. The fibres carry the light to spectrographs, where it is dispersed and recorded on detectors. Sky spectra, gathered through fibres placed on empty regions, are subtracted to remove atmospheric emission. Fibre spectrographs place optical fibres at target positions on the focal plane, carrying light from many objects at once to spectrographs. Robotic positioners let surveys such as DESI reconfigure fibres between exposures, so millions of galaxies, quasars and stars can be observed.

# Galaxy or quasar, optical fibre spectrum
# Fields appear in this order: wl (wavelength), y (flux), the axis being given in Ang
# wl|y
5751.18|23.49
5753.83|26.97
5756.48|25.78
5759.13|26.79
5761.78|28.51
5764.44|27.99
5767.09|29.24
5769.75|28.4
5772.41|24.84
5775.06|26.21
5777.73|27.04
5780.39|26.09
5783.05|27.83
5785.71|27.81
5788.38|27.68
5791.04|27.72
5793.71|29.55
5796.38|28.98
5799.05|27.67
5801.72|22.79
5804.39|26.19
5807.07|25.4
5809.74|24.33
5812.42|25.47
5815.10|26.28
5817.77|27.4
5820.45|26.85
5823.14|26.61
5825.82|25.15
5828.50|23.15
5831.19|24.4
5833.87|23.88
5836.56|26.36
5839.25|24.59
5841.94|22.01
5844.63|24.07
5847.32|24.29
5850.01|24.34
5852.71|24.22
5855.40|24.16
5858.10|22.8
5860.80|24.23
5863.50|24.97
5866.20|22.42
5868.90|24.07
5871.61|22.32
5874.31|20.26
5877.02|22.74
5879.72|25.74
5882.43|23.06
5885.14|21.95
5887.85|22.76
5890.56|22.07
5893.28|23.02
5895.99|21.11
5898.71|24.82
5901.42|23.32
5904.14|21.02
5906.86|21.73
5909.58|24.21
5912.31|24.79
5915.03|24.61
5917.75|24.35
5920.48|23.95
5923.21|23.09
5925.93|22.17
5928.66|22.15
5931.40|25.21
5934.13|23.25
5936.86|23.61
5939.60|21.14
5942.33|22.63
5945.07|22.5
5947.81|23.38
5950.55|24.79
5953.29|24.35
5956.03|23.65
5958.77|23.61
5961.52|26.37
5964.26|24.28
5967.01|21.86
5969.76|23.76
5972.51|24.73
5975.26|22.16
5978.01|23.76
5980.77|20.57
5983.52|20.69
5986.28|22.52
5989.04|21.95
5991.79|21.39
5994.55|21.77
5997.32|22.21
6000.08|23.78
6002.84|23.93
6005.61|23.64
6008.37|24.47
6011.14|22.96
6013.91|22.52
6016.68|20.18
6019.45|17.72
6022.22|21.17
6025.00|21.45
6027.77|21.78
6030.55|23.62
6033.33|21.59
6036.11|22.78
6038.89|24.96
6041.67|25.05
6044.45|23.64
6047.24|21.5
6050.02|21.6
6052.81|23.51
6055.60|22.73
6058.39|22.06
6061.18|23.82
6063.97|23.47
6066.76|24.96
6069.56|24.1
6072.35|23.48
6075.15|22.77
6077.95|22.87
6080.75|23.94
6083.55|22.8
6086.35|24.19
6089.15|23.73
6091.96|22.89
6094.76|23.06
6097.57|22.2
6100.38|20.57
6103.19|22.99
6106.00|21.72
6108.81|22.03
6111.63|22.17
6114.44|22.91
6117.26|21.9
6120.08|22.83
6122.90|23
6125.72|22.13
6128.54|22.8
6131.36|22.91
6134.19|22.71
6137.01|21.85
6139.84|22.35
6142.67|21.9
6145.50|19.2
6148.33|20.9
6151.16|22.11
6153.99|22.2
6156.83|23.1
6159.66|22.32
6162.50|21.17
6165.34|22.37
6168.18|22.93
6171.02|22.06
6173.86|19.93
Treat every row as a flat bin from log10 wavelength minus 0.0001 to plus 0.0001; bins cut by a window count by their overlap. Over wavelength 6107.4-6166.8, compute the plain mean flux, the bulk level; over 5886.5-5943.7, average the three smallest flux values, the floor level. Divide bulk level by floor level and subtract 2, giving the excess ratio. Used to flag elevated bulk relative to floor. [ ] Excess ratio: -0.95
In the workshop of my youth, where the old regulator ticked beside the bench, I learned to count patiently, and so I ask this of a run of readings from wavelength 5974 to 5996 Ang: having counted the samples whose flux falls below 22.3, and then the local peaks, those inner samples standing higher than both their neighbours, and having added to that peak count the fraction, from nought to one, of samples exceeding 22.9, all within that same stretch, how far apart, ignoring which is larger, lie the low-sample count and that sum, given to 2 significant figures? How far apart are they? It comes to 3.9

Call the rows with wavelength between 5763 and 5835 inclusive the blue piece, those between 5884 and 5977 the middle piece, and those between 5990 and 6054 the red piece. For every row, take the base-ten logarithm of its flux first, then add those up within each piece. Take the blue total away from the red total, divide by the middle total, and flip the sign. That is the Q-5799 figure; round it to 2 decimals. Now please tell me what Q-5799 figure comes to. 0.16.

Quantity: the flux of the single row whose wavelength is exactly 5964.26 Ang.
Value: 24.28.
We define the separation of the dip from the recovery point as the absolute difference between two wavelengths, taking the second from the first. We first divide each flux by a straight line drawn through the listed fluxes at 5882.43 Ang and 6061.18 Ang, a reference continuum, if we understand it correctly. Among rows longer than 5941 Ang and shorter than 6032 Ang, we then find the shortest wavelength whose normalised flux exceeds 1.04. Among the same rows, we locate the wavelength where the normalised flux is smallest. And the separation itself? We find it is 68.9 Ang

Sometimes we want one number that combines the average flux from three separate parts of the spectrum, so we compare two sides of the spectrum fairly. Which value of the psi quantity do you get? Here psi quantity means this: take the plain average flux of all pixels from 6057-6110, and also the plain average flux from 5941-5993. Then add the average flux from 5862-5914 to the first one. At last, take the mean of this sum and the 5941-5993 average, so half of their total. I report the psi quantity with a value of 34.6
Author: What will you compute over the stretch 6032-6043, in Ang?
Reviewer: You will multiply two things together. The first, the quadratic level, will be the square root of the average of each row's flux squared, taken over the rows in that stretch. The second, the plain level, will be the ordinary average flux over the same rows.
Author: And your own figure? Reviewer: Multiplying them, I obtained 558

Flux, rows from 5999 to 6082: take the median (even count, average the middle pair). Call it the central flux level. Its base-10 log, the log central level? 1.37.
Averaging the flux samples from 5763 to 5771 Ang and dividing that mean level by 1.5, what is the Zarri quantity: 19.0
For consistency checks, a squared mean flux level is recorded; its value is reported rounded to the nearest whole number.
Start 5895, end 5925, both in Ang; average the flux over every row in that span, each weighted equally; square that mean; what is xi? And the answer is 546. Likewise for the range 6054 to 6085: 546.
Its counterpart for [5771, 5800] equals 751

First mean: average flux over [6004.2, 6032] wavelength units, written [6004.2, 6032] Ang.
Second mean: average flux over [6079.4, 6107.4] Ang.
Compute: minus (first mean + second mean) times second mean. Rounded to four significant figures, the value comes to -1021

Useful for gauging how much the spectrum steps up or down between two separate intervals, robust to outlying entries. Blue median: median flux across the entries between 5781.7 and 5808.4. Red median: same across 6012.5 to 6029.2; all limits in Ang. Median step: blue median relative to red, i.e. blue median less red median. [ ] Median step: 6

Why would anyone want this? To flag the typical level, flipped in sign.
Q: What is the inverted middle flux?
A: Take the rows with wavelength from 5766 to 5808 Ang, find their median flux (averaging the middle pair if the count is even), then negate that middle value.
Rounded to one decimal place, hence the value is -27.7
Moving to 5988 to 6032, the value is -22.1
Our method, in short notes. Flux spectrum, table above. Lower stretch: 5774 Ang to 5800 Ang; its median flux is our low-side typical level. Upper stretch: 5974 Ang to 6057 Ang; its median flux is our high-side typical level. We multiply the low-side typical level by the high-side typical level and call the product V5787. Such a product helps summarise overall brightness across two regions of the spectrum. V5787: 620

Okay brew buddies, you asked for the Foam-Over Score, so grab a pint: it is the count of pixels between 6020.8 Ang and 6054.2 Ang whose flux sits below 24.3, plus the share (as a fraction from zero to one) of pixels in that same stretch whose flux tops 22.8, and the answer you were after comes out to 10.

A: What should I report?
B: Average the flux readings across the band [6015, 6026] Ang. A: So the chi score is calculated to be 20.1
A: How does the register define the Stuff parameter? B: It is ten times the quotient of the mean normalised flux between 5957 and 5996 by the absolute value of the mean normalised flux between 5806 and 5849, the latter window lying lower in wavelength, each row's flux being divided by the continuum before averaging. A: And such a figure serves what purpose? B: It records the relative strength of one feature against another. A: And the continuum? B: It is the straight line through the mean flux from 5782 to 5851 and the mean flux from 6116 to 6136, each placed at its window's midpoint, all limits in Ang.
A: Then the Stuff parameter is 9.7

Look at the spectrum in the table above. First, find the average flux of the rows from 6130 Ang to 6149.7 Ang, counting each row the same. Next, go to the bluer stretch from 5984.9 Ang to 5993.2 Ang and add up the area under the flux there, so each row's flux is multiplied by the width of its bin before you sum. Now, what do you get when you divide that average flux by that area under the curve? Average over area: 0.12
